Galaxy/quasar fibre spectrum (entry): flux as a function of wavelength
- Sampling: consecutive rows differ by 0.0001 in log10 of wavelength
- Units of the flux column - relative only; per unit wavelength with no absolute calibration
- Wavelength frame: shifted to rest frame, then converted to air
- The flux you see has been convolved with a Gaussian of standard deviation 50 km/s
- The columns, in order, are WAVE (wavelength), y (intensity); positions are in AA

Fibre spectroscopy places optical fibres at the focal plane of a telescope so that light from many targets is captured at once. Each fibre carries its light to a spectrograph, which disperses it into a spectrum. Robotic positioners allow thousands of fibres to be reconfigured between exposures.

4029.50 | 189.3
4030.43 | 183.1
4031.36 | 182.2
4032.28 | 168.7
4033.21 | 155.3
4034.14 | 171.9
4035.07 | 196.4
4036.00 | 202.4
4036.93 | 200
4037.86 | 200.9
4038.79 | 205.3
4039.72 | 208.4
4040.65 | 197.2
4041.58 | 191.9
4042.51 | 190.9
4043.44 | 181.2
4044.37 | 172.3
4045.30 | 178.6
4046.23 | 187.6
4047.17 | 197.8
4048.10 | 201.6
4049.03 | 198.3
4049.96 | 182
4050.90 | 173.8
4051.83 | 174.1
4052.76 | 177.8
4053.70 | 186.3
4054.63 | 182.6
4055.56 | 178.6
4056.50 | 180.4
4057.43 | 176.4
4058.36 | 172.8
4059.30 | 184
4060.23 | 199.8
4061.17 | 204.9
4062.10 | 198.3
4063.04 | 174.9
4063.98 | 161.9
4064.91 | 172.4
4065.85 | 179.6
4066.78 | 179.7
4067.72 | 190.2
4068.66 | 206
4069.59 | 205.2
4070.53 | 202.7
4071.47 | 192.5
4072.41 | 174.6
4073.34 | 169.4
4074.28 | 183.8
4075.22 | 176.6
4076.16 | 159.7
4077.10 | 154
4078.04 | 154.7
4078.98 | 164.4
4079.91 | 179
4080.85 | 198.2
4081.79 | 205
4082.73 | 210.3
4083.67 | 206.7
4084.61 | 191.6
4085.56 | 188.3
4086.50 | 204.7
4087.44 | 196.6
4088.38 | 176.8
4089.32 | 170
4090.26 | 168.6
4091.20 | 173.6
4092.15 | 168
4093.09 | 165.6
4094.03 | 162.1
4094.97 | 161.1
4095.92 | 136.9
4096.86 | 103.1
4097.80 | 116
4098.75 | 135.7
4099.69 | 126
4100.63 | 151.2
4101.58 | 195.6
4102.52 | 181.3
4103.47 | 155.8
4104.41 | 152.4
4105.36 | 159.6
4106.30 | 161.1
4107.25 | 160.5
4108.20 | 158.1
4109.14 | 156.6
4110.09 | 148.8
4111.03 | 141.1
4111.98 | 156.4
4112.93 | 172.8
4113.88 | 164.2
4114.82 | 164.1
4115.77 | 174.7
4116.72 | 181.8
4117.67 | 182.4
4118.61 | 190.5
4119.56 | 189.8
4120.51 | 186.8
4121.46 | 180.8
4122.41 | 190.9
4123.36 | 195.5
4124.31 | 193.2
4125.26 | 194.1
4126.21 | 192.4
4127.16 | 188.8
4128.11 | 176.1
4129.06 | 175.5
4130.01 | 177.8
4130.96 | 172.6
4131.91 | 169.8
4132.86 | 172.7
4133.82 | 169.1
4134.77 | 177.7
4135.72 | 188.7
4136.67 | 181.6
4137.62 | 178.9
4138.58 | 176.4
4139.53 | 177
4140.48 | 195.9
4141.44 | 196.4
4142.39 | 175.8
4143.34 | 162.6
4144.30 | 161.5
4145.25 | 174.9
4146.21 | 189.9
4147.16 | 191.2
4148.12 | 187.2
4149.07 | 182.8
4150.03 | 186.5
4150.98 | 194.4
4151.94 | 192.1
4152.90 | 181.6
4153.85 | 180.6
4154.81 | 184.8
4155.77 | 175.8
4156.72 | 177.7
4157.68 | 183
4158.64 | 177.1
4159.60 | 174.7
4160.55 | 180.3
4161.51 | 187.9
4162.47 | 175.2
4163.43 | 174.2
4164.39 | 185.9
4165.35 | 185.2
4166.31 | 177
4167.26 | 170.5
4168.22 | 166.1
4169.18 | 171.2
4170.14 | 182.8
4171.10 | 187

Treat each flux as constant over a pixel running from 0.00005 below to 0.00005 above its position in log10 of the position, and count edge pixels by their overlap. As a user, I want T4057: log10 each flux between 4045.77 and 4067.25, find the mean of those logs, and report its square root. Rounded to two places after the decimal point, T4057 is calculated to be 1.50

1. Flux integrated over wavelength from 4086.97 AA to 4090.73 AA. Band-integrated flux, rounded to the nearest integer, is 670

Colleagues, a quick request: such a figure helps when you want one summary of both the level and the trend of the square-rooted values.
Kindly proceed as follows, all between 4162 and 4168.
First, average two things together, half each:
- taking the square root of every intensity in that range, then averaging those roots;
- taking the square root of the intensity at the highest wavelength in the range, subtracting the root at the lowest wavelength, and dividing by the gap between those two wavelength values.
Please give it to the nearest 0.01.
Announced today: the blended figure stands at 6.65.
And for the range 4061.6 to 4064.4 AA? 6.31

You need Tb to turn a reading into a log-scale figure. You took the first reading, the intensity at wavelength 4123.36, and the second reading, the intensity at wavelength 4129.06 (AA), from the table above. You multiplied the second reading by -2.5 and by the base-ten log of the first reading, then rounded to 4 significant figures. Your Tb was -1005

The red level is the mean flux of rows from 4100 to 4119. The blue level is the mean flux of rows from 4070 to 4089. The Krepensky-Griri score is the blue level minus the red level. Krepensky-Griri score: 19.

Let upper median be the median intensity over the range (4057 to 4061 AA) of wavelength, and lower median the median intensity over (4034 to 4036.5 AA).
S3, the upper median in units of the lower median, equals 0.92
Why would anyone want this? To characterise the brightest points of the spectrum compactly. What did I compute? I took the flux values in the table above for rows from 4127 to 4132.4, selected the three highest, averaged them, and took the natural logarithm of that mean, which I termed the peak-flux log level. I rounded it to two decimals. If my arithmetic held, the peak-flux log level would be 5.20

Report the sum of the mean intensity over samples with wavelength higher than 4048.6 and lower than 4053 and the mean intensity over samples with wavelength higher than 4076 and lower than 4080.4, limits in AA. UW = 344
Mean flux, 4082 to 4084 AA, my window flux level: 208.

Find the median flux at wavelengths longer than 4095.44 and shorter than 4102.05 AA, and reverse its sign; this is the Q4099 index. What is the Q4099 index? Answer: -136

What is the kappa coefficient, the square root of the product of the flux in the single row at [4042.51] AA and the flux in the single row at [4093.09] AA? 177.8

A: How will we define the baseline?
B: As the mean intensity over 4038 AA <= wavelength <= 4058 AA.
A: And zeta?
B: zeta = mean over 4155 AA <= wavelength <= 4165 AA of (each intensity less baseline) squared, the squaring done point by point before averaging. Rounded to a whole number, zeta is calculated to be 80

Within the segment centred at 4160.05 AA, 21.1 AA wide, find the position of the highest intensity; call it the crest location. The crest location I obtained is 4150.98 AA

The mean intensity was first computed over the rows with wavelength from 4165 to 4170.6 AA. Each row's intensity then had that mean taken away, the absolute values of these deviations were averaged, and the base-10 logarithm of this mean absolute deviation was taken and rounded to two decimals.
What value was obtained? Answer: 0.79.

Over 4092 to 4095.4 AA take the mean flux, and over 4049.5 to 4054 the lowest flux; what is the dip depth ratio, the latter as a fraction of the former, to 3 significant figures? 1.06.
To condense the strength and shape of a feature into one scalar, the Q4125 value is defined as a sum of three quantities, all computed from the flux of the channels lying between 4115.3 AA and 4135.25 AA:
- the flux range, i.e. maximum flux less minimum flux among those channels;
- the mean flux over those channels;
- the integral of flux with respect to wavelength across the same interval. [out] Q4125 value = 3850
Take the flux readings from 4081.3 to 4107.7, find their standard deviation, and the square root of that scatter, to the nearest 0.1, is 5.2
